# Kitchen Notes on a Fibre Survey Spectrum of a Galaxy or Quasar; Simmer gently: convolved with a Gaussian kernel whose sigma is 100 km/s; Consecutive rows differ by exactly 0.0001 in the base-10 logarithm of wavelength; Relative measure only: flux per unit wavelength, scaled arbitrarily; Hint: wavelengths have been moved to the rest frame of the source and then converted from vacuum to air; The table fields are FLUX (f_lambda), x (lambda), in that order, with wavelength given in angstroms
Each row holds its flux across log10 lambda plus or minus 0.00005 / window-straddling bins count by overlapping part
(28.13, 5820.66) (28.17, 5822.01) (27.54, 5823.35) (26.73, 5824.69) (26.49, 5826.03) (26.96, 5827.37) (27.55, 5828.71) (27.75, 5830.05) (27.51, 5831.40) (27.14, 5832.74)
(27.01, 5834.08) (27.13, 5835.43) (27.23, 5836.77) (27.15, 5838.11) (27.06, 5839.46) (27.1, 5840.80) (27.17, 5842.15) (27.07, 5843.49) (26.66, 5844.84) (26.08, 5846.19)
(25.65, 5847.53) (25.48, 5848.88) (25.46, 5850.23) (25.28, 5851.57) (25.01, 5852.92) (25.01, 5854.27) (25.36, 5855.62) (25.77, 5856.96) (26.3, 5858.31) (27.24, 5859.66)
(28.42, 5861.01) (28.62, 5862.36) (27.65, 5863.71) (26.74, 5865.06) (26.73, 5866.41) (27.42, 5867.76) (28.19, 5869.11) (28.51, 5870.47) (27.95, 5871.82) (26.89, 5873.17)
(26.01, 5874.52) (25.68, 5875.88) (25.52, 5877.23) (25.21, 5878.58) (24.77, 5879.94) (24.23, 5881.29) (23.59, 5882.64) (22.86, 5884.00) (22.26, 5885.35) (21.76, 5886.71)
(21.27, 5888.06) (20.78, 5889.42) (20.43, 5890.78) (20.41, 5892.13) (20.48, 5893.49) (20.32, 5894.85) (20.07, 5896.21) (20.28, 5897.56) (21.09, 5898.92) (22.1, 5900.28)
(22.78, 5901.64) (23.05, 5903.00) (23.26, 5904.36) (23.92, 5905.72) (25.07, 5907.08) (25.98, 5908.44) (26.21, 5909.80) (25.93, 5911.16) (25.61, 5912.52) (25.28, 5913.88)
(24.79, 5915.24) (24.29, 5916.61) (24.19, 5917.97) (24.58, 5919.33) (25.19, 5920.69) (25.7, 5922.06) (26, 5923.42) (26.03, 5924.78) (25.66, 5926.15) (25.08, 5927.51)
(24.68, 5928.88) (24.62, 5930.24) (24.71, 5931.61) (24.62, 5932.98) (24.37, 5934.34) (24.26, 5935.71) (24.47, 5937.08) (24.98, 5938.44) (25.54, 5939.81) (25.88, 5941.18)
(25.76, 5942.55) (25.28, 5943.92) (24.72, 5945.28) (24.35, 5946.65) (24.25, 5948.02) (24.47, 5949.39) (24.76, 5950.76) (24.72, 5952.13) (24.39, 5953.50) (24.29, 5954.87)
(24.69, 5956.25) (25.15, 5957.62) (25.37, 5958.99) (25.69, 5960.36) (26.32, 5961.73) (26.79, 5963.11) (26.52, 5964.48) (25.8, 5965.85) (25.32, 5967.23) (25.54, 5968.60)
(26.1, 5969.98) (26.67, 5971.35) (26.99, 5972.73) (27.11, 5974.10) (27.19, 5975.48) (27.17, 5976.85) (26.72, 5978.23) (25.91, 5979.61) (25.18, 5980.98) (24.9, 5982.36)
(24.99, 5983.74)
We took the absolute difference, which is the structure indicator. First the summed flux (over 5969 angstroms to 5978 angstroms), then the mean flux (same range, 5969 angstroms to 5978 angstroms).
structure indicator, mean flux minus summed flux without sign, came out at 134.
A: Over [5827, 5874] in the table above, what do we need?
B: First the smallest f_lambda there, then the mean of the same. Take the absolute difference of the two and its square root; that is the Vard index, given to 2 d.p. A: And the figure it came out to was 1.36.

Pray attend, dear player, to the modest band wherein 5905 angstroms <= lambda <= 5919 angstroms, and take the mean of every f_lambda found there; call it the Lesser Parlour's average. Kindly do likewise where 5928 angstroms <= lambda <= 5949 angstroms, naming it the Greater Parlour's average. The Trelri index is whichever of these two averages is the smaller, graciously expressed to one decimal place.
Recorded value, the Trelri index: 24.8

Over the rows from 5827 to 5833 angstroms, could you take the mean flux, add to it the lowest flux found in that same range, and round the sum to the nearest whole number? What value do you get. 54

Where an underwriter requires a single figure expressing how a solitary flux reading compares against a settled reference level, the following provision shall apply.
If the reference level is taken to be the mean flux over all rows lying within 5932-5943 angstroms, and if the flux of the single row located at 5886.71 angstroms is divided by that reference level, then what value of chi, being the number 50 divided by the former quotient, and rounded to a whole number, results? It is 57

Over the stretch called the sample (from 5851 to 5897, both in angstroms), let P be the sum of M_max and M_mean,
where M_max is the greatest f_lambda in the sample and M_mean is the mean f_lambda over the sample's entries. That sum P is 53.4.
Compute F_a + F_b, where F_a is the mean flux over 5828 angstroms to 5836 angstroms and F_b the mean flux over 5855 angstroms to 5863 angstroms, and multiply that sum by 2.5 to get 136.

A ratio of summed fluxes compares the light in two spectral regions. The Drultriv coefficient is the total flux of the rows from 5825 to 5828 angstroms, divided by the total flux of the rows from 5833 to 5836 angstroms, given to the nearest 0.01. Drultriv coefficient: 0.99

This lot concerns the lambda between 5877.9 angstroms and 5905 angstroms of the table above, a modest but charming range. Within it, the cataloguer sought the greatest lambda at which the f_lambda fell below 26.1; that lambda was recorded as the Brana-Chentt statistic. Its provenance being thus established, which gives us 5904.36 angstroms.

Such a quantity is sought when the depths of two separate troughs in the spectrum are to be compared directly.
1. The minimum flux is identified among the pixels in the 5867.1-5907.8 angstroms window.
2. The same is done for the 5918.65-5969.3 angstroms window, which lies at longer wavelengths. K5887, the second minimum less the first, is 4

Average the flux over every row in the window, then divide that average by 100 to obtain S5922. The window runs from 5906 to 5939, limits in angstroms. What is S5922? 0.251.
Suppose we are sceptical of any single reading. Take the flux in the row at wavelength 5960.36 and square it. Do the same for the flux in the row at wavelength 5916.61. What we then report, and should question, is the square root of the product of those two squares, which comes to 624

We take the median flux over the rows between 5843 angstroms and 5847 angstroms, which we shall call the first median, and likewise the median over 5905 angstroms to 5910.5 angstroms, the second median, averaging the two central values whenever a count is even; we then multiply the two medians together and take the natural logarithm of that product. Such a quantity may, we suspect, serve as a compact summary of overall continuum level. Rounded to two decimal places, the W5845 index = 6.52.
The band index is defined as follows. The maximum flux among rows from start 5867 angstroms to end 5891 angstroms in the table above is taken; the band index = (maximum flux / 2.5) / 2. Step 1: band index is 5.7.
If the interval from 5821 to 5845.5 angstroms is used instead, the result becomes 5.6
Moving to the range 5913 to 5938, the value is 5.2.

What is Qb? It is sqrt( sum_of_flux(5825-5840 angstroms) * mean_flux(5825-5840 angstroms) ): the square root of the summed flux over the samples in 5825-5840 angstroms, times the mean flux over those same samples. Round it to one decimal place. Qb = 90.1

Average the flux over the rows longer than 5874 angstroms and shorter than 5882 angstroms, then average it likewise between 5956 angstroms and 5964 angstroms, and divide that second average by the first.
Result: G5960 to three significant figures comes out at 1.02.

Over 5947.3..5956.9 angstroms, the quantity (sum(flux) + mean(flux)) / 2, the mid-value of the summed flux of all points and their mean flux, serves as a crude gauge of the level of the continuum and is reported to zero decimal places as 98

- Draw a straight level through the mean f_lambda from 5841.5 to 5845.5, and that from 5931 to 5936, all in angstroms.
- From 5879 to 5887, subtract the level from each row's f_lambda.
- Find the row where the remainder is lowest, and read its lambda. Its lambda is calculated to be 5886.71 angstroms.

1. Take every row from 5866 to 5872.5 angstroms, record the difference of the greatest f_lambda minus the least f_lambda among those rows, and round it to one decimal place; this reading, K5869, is 1.8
